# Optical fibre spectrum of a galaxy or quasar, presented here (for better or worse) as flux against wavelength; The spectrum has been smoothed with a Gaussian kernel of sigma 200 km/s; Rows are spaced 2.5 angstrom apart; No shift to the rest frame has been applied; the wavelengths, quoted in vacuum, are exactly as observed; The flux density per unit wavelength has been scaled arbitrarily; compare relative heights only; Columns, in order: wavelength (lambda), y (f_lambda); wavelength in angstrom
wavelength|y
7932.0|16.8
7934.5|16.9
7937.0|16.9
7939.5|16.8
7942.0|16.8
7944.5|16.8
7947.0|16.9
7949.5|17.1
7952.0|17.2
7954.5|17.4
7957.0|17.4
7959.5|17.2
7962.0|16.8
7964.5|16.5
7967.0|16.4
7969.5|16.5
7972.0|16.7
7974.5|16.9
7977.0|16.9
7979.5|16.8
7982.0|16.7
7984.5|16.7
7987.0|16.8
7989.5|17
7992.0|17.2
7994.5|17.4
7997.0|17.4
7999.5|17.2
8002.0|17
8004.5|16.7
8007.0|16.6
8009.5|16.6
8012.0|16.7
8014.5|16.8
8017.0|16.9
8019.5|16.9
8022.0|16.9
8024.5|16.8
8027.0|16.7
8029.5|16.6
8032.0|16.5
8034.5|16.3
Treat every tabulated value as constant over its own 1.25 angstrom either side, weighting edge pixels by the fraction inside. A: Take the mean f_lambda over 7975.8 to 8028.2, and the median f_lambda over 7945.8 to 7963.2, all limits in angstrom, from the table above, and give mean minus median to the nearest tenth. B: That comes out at -0.3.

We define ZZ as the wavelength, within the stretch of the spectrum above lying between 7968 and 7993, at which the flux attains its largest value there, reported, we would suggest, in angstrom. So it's 7992.0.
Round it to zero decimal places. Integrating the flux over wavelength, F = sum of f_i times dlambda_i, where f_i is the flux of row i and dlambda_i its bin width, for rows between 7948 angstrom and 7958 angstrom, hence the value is 173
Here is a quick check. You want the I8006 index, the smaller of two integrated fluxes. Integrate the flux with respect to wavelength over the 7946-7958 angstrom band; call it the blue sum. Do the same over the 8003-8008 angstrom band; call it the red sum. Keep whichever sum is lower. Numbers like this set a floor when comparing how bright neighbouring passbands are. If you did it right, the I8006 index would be 83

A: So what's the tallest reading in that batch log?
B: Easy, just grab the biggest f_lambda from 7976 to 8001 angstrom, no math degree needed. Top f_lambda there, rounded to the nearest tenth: 17.4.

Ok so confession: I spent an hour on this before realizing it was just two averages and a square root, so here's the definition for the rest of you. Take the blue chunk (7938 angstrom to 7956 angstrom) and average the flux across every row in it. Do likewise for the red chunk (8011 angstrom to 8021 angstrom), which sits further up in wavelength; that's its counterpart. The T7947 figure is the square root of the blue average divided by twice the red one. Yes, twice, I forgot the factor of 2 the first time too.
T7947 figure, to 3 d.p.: 0.711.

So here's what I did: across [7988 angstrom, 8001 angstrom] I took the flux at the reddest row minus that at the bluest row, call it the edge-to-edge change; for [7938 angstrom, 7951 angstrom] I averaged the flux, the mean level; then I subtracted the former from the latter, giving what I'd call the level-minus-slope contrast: 16.7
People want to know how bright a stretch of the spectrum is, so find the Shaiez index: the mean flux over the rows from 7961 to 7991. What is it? 16.7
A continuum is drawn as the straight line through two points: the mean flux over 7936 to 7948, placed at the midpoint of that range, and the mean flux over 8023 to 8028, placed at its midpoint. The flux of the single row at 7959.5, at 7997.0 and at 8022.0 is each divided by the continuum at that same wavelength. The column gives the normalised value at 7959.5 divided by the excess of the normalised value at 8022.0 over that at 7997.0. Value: -36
